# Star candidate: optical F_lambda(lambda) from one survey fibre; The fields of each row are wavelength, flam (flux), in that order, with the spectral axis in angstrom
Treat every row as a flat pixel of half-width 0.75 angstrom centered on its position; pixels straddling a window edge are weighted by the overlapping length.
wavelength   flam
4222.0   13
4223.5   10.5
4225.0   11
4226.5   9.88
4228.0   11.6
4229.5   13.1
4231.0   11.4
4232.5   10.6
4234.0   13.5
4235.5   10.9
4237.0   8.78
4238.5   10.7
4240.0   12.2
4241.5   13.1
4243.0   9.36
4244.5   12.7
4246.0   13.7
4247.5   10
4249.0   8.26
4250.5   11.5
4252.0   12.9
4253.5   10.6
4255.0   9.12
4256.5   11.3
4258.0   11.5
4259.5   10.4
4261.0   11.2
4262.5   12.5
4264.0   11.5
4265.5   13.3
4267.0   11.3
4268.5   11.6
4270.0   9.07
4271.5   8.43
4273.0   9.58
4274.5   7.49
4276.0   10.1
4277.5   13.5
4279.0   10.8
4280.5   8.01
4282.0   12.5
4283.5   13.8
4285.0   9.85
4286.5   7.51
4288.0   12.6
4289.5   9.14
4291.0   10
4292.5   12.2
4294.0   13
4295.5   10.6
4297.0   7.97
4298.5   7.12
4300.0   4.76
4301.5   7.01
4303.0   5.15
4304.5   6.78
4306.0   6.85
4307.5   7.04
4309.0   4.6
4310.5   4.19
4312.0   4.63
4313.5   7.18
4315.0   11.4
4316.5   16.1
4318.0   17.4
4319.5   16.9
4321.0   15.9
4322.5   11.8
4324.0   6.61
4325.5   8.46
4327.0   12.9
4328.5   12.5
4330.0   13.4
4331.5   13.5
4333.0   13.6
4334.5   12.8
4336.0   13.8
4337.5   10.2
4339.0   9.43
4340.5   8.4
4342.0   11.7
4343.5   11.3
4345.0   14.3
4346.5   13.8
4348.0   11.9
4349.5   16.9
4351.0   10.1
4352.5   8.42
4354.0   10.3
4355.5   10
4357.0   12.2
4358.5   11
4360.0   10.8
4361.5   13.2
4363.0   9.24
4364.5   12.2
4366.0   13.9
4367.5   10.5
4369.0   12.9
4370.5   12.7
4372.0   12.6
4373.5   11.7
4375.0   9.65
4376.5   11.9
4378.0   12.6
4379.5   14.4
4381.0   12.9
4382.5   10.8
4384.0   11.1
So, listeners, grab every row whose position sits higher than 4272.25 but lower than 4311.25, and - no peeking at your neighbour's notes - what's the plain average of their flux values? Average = 8.9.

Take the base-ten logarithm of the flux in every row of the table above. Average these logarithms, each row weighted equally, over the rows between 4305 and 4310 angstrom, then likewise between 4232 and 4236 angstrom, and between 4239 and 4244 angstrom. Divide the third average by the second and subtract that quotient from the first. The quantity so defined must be -0.21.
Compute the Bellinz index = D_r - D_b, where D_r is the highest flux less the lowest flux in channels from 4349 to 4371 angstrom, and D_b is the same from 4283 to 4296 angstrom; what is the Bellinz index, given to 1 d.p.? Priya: 2.2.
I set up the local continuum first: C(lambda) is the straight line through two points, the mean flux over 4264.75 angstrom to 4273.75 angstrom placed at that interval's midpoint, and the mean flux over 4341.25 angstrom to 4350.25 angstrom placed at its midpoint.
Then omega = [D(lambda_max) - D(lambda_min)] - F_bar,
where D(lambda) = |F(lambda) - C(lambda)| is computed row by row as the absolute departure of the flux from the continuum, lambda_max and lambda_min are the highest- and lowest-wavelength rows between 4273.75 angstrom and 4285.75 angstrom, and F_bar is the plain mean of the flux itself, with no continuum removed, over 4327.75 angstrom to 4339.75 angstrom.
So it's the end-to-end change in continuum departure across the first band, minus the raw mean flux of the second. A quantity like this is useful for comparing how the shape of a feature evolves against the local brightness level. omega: -14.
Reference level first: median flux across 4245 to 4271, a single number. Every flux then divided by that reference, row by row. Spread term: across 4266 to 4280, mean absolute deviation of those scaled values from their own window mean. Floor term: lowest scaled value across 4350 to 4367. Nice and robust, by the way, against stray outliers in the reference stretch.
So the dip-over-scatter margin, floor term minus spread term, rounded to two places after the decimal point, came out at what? 0.62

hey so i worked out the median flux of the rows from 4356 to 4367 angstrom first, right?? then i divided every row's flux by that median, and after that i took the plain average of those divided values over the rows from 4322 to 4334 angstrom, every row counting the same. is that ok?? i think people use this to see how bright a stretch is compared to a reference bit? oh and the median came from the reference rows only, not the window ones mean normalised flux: 0.95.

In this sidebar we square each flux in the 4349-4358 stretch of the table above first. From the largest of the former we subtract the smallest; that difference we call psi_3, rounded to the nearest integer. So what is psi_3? 215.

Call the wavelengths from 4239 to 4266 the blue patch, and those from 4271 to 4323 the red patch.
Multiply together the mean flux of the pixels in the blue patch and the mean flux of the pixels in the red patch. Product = 111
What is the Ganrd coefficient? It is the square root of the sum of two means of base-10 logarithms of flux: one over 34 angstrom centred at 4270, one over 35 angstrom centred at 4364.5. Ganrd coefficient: 1.45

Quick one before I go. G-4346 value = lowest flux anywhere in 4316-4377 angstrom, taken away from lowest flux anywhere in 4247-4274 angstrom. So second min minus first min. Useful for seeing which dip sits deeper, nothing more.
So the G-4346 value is 2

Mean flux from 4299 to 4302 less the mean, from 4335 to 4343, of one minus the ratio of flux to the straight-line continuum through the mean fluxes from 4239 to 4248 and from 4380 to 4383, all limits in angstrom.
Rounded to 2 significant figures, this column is 5.8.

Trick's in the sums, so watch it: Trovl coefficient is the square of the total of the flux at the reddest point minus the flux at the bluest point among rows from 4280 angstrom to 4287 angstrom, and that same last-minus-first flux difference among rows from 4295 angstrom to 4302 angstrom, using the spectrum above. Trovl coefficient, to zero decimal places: 17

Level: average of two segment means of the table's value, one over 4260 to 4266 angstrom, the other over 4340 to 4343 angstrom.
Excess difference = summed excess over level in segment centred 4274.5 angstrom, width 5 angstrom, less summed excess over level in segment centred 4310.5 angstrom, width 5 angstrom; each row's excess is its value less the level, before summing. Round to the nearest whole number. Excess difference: 14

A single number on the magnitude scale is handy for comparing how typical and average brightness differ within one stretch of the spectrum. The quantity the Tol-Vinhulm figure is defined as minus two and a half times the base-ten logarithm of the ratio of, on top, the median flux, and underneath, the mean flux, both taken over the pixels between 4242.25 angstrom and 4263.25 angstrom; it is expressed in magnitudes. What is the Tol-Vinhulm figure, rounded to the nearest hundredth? -0.02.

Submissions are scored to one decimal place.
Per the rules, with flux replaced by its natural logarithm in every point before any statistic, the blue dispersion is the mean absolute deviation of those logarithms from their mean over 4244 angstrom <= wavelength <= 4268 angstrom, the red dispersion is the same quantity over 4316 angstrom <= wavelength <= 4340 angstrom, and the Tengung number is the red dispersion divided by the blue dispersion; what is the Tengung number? 2.0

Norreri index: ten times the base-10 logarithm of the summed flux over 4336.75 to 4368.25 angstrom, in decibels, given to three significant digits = 23.8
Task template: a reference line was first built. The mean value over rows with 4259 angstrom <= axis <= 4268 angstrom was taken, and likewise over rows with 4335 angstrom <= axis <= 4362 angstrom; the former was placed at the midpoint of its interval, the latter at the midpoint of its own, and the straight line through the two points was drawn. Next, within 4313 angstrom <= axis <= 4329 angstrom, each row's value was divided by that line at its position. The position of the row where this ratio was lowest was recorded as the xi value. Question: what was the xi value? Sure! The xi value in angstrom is 4324.0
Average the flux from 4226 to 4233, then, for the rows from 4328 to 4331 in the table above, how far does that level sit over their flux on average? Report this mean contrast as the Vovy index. -1.6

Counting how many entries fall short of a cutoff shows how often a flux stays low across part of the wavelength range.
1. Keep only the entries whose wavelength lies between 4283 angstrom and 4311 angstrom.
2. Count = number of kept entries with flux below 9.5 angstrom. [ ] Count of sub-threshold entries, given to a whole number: 12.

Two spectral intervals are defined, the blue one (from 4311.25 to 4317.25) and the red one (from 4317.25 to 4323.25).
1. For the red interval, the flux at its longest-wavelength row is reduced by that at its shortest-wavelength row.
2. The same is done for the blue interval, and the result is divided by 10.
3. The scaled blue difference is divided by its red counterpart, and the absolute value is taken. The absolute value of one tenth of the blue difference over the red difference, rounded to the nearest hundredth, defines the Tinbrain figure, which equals 0.20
